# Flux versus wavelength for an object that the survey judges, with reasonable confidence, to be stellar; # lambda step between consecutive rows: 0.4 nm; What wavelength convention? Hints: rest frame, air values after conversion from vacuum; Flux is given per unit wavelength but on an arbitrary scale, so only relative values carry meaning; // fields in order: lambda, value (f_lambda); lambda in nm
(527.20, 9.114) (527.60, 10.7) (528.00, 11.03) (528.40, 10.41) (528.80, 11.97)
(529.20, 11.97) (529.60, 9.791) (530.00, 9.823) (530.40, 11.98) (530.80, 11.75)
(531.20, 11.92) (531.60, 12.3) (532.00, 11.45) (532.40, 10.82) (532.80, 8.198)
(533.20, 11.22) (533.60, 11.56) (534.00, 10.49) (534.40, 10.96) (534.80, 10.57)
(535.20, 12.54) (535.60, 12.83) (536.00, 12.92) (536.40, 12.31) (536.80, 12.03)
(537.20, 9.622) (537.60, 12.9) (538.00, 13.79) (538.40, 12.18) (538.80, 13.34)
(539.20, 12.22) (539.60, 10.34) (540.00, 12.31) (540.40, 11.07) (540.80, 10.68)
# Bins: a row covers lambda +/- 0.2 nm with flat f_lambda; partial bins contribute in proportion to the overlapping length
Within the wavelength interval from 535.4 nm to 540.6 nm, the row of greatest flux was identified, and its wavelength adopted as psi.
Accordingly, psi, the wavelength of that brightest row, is 538.00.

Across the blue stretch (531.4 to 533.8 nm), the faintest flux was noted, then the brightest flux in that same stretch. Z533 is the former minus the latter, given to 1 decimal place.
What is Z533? -4.1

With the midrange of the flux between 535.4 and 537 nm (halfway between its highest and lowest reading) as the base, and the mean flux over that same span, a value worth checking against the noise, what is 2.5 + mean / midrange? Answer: 3.504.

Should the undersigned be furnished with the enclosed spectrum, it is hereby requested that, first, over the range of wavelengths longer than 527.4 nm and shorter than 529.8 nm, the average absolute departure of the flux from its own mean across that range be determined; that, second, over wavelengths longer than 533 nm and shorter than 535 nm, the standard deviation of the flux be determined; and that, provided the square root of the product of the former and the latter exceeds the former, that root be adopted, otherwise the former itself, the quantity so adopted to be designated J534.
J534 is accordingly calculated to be 0.68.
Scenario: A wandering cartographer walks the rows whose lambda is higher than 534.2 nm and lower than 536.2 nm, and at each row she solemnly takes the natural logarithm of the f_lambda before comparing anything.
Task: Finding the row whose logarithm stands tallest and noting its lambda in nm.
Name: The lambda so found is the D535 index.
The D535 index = 536.00 nm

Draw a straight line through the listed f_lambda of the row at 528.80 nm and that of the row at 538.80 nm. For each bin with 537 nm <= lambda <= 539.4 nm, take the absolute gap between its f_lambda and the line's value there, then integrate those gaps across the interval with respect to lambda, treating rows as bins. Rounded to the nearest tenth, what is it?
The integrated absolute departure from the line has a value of 2.6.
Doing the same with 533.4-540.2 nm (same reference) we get 8.1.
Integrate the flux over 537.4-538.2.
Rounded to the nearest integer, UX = 11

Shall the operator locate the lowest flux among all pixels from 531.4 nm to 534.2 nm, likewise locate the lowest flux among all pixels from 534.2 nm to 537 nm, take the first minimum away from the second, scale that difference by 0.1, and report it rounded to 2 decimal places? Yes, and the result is 0.24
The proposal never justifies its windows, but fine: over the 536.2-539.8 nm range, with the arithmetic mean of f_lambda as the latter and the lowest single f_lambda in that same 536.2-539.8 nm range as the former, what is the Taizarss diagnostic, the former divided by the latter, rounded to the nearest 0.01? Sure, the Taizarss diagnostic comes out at 0.80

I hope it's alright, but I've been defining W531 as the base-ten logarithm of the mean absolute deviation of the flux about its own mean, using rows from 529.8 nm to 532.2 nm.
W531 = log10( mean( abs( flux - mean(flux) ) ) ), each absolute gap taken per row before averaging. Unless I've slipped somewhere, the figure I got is -0.22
